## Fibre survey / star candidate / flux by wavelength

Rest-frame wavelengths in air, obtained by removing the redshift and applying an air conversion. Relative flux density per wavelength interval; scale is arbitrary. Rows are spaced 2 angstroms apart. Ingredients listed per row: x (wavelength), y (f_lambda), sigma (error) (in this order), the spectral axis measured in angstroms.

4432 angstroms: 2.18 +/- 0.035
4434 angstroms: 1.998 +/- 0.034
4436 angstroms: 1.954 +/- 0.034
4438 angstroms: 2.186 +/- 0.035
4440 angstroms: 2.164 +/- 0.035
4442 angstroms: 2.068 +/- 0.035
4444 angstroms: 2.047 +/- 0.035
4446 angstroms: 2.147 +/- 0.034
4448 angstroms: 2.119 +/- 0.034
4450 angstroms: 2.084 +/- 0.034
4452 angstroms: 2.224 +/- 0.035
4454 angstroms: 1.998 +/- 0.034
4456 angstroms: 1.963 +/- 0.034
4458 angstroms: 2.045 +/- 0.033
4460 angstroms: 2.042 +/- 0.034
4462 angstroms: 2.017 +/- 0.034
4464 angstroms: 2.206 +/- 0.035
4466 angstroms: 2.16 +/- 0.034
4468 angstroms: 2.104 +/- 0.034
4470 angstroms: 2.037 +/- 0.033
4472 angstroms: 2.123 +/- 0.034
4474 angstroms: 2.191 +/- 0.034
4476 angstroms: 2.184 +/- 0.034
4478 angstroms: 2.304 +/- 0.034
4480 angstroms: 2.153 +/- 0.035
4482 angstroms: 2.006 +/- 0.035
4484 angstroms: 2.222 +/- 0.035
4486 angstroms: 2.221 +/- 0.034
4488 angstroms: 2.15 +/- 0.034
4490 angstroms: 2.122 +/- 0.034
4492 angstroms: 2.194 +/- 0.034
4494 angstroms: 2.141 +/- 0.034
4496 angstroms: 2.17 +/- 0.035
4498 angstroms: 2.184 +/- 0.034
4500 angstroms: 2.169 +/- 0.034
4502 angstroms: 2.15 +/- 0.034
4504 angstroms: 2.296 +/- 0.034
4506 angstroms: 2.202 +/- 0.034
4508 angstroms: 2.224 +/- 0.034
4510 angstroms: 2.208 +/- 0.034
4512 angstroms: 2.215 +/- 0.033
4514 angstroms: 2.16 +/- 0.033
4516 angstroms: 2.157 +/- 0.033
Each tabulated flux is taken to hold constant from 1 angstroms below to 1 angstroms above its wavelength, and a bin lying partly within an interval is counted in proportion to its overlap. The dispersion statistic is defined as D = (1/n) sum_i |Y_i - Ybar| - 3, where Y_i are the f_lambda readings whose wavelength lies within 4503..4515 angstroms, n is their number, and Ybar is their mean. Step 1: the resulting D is -2.97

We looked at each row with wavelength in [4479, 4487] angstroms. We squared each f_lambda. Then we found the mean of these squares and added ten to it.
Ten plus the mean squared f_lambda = 14.6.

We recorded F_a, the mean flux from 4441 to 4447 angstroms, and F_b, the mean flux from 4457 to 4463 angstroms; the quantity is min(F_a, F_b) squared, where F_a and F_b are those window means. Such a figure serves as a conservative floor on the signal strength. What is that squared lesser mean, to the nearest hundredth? 4.14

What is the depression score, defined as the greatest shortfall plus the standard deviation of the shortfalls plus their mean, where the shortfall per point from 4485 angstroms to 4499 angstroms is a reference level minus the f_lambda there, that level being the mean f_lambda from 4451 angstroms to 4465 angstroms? -0.12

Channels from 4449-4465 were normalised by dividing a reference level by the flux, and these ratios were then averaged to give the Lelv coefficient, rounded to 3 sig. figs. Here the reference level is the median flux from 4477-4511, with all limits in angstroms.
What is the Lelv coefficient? 1.06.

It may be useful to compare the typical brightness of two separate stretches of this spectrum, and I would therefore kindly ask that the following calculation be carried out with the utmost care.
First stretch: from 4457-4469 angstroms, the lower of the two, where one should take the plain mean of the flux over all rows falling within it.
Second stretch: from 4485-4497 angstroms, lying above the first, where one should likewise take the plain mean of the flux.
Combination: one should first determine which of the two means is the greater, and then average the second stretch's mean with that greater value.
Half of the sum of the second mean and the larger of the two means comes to 2.17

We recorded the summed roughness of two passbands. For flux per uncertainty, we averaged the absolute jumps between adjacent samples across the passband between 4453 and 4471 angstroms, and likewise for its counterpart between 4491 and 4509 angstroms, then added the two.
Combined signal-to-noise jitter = 3.4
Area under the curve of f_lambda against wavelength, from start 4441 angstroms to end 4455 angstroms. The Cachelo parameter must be 29.4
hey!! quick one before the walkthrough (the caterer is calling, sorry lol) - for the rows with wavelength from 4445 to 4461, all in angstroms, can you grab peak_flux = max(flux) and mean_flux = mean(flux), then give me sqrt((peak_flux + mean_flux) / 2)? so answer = 1.47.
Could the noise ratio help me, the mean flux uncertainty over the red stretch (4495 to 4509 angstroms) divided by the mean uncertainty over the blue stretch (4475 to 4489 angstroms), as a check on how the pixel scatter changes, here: 0.99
